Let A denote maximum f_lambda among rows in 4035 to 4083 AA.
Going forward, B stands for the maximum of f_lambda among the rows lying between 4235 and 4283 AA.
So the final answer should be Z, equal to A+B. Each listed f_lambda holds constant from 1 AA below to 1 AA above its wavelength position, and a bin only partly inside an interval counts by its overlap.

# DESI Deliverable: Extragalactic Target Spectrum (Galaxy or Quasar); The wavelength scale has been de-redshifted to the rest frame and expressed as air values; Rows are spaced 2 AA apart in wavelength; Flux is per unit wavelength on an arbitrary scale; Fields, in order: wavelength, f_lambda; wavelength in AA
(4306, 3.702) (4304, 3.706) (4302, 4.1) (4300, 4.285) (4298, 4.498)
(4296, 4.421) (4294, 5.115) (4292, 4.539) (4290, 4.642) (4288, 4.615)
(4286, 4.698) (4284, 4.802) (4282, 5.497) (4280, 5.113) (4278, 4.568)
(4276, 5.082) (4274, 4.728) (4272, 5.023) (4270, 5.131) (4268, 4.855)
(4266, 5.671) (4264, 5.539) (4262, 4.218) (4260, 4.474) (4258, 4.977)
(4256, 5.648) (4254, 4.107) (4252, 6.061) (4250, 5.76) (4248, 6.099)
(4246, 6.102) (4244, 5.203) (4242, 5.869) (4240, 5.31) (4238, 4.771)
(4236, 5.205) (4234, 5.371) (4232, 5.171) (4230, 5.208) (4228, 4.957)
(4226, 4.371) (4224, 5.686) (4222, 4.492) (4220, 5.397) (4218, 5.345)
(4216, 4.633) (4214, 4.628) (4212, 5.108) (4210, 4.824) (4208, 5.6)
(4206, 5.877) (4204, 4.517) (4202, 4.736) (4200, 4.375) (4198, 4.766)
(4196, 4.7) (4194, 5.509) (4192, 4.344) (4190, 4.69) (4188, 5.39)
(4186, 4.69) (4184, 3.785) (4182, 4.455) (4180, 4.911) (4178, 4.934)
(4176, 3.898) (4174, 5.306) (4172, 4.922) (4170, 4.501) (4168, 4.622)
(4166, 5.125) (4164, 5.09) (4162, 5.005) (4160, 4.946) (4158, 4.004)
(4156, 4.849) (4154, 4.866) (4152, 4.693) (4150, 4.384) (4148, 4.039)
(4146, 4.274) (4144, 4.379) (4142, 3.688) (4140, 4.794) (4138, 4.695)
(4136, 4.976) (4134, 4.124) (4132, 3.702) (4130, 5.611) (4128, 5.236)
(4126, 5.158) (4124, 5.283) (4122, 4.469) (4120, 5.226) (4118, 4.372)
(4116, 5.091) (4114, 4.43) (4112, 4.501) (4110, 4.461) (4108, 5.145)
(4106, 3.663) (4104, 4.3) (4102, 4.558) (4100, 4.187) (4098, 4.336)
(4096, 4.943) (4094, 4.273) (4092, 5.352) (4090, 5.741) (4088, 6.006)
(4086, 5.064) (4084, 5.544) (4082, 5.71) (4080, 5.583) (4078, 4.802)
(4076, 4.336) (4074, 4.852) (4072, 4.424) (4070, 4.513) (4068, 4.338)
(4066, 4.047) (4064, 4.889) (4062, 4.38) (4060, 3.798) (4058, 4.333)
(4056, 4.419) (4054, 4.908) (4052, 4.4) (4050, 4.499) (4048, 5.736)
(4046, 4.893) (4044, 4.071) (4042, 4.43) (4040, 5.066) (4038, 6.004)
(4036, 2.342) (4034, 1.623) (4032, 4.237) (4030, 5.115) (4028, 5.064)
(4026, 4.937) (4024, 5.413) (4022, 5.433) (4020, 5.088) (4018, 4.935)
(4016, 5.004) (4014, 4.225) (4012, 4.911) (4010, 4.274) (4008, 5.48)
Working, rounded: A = 6.004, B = 6.102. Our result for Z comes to 12.1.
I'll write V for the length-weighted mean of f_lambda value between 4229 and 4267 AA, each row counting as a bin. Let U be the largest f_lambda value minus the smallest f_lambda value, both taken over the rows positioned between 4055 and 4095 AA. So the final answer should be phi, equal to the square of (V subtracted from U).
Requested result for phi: 10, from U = 2.2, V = 5.303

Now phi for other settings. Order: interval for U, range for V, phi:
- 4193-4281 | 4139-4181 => 7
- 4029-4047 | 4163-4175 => 0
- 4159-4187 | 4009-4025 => 11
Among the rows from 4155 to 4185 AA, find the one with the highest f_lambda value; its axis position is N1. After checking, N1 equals 4174 AA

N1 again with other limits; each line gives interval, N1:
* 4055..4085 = 4082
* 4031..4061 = 4038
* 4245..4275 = 4246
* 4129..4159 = 4130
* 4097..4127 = 4124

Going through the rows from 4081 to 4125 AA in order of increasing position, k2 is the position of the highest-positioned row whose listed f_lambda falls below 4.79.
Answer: 4122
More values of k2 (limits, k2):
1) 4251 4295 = 4292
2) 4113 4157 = 4152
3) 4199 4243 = 4238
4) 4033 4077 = 4076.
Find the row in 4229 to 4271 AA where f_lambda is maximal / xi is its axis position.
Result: 4246 AA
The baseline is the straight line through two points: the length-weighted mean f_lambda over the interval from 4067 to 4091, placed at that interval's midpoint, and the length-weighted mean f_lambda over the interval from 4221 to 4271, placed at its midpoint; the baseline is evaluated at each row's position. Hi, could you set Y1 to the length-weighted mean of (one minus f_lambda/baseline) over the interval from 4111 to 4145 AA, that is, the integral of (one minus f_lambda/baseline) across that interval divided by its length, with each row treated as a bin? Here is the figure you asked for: 0.08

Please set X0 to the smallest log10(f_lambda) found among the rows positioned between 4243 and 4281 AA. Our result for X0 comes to 0.61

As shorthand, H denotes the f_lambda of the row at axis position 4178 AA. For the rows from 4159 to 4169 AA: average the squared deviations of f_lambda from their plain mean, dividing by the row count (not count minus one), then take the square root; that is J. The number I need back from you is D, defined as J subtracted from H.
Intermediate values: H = 4.934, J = 0.18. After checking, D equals 4.75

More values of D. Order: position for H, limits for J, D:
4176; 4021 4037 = 2.52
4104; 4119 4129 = 3.99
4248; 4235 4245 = 5.75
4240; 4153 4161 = 4.93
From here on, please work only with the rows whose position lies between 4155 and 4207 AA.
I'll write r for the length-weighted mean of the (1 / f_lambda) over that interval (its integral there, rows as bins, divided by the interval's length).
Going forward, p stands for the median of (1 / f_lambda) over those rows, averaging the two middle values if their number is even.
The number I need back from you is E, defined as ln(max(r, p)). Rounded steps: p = 0.210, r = 0.212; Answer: -1.55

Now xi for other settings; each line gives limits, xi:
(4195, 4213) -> 4206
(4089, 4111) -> 4090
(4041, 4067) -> 4048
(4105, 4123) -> 4120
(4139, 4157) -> 4154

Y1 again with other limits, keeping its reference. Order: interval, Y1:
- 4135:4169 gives 0.10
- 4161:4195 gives 0.07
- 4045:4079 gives 0.10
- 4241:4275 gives -0.01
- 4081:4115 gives 0.05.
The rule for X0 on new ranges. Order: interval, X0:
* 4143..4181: 0.59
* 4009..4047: 0.21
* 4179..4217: 0.58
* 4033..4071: 0.21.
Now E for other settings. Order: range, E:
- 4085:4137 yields -1.55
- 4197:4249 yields -1.63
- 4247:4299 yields -1.59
